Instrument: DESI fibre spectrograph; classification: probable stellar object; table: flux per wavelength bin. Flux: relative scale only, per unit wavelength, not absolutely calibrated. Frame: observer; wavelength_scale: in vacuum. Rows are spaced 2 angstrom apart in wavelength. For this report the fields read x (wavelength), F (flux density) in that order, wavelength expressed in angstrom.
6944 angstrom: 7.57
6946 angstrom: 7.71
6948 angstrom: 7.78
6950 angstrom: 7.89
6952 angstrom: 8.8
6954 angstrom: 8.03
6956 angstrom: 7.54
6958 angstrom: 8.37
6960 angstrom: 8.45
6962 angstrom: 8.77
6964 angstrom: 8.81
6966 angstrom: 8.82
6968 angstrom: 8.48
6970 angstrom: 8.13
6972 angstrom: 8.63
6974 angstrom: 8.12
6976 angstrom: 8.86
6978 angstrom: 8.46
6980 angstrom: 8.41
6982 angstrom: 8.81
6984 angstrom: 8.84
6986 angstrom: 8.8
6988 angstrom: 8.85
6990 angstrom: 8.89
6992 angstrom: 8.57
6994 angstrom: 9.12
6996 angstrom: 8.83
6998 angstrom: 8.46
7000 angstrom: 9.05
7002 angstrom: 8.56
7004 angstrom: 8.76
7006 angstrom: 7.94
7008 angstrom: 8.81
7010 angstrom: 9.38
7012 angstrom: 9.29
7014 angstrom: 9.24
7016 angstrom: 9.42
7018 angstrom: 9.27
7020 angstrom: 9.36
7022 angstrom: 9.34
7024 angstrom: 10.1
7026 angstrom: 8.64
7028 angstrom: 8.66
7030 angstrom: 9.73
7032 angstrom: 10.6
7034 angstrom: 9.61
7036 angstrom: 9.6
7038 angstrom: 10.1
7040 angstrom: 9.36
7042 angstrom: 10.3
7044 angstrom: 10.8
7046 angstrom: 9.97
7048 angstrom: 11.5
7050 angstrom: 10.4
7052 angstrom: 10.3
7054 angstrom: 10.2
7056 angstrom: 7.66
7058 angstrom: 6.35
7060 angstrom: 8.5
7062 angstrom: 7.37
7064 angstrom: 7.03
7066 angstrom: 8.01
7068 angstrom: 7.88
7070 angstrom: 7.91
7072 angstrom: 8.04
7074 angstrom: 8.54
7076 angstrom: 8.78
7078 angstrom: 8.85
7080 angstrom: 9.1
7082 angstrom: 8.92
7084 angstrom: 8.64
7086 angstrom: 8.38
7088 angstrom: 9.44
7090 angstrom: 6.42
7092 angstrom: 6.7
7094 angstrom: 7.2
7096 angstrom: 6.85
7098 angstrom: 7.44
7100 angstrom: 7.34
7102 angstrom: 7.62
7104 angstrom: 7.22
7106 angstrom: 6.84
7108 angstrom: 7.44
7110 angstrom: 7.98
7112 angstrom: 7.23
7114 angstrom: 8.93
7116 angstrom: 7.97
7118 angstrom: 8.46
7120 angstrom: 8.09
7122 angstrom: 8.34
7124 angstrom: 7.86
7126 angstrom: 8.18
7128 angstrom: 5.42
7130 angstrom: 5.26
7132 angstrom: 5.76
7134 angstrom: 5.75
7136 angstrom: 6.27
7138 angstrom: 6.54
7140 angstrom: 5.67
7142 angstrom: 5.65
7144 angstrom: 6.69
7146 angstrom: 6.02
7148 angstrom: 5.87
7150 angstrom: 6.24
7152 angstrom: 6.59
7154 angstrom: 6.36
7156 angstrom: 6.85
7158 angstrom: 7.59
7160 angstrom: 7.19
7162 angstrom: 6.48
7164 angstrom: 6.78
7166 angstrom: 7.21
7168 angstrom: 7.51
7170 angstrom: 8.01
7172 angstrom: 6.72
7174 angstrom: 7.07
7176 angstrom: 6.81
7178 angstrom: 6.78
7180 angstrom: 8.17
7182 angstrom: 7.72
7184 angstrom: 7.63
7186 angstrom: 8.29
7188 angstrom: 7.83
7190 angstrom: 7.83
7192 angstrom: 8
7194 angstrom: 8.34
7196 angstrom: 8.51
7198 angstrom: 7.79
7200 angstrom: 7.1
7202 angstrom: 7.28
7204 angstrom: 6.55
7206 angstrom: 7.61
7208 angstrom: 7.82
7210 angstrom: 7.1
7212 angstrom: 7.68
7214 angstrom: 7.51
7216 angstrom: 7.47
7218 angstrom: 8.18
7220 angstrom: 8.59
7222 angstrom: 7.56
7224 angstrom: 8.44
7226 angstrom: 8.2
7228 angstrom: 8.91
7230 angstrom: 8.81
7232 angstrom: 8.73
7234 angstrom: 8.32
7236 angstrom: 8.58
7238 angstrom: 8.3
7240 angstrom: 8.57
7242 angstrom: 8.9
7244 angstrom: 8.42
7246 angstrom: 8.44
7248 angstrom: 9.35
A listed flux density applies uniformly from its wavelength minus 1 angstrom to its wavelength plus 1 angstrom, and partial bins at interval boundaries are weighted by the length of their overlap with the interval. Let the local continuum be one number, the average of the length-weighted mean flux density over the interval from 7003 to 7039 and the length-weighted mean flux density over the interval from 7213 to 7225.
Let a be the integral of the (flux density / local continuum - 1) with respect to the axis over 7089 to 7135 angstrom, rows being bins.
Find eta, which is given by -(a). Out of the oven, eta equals 8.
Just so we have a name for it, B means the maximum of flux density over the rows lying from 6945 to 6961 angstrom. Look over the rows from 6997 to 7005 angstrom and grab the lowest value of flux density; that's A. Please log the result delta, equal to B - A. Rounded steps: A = 8.46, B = 8.8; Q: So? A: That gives 0.3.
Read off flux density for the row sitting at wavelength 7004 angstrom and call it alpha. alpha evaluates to 8.76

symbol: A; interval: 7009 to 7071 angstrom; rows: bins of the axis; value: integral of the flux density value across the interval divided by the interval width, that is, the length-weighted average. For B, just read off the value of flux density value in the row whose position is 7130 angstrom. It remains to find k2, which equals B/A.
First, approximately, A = 9.2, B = 5.26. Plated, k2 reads 0.57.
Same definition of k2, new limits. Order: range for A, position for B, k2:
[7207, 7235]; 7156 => 0.85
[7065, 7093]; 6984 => 1.07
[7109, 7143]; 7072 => 1.15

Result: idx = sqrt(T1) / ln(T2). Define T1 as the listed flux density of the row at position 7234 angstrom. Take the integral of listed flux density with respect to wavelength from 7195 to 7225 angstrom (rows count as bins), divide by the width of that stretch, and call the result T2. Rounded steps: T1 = 8.32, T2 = 7.7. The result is 1.41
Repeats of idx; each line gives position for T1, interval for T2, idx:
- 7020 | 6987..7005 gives 1.41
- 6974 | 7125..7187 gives 1.49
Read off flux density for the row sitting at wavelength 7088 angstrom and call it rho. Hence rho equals 9.44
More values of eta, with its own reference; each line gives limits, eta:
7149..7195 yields 7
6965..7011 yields 0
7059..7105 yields 4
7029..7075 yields -3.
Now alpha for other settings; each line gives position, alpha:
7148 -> 5.87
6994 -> 9.12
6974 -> 8.12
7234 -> 8.32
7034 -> 9.61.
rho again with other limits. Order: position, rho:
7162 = 6.48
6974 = 8.12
